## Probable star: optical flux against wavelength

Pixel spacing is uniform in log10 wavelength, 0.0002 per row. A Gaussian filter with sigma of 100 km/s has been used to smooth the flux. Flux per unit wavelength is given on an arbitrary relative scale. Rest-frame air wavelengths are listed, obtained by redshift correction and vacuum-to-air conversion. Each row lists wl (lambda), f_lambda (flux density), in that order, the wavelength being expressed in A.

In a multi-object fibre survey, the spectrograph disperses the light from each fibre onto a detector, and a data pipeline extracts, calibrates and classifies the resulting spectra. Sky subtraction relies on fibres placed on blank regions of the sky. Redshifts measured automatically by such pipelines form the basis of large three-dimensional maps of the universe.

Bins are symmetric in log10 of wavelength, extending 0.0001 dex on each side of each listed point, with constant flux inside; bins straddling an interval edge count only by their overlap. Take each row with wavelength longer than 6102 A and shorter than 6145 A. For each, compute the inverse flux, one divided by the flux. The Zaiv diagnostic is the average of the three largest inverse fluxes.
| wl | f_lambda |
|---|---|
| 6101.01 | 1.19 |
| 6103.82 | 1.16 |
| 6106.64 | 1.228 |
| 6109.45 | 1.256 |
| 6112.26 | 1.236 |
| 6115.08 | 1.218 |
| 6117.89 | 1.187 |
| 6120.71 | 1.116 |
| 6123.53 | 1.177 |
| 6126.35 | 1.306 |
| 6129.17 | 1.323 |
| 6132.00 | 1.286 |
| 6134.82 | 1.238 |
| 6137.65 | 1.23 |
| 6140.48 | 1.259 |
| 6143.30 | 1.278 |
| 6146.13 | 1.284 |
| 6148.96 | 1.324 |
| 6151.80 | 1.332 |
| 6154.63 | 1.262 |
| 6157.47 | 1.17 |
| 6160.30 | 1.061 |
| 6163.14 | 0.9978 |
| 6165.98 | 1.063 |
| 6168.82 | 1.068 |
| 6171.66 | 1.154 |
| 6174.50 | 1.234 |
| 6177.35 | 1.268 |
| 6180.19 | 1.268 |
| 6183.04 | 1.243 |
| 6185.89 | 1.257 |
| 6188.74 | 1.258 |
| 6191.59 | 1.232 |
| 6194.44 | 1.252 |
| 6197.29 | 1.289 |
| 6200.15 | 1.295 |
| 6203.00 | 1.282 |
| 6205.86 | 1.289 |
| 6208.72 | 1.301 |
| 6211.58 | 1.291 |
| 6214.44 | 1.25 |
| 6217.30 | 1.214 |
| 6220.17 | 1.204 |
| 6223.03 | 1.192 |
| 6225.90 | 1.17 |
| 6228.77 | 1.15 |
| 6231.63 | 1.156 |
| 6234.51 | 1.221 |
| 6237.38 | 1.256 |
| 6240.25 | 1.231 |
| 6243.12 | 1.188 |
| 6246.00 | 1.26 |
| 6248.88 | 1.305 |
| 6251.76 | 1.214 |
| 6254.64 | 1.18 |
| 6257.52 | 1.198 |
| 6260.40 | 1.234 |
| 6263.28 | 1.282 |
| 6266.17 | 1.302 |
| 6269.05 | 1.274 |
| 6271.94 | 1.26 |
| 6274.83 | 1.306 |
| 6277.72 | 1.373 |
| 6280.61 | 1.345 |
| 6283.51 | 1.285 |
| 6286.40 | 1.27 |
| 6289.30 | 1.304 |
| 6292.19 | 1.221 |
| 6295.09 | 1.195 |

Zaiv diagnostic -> 0.87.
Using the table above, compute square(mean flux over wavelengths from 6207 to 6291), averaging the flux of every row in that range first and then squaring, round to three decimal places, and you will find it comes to 1.560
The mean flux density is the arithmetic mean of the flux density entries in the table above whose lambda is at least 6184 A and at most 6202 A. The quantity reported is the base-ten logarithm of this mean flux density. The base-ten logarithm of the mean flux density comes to 0.102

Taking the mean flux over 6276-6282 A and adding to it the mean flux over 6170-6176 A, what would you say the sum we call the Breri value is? 2.55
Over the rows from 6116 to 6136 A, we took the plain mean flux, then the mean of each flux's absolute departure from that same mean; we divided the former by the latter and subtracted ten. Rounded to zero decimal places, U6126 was 10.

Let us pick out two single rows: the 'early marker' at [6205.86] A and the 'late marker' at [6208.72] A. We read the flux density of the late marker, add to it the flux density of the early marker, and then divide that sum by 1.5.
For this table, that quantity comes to 1.73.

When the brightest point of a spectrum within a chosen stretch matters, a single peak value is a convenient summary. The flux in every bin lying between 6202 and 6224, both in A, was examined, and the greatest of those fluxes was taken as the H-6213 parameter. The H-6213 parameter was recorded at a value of 1.301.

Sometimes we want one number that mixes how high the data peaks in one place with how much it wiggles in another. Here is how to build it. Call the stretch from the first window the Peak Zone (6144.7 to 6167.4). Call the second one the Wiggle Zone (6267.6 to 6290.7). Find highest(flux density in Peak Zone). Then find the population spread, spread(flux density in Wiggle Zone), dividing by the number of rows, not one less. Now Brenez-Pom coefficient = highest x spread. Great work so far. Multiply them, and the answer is 0.049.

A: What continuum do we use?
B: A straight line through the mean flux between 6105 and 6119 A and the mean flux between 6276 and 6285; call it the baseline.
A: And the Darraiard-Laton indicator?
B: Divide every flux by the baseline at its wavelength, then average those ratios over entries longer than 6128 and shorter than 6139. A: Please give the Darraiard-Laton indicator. 1.02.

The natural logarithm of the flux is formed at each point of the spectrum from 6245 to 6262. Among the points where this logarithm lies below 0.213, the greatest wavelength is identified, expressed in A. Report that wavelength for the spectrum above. 6260.40 A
